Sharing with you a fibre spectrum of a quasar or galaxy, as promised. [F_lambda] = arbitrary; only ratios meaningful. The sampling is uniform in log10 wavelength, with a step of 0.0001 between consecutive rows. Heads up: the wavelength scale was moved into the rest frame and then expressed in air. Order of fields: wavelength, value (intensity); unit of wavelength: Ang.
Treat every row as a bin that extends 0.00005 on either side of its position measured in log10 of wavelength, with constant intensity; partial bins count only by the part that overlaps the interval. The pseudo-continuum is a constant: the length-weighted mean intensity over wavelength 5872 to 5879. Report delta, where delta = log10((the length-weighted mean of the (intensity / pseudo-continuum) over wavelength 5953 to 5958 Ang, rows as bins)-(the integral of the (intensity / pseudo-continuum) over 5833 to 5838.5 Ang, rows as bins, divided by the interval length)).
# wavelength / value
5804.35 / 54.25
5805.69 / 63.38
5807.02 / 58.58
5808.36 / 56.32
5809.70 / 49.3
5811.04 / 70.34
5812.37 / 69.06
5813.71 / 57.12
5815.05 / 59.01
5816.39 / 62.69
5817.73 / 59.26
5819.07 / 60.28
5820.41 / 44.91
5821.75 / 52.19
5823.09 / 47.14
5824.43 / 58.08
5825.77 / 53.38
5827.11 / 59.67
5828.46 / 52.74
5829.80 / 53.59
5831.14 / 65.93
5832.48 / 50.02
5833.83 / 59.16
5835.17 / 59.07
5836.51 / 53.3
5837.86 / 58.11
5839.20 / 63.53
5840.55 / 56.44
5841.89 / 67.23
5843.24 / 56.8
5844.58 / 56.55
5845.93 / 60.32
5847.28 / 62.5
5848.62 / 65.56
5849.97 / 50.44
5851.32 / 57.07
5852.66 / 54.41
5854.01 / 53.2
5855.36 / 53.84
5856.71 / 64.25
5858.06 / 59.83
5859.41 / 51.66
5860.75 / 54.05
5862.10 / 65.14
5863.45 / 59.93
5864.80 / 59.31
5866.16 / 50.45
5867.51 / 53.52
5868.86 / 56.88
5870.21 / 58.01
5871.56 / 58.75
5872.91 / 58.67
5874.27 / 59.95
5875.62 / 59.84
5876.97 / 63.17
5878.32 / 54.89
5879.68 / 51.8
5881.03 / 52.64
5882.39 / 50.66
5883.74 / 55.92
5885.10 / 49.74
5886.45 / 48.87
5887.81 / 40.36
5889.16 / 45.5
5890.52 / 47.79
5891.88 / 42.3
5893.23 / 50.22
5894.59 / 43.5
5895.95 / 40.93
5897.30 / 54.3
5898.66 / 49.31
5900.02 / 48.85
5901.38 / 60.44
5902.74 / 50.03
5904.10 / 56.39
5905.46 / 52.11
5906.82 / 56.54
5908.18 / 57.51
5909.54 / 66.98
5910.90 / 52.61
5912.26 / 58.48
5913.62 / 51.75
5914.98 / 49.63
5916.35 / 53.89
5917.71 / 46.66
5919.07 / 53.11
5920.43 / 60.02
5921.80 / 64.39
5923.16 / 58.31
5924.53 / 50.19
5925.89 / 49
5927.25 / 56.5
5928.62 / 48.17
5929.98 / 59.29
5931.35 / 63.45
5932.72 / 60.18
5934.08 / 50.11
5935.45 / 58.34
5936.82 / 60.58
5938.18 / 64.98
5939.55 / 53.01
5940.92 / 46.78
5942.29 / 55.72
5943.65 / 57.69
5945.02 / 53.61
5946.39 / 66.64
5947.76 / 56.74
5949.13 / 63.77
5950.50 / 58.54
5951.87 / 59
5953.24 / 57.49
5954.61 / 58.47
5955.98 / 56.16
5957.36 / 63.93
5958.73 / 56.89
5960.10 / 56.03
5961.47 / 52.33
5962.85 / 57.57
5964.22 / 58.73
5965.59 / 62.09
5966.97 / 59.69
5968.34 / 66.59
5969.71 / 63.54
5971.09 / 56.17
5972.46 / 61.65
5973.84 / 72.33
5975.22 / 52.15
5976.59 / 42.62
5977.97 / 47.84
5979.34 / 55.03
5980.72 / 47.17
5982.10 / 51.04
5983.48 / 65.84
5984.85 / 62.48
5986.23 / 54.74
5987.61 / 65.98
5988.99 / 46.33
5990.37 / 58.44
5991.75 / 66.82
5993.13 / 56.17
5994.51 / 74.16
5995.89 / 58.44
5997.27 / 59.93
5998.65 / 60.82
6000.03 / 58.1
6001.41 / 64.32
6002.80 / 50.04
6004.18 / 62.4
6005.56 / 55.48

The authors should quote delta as -1.50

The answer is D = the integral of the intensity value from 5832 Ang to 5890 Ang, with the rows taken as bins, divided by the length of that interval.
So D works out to 56.3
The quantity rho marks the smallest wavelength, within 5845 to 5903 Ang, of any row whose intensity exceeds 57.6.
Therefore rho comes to 5845.93 Ang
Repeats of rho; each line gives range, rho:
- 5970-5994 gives 5972.46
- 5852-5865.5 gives 5856.71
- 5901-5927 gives 5901.38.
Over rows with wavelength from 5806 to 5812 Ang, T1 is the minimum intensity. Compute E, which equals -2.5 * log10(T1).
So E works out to -4.23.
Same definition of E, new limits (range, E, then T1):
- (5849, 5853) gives -4.26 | 50.44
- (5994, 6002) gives -4.41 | 58.1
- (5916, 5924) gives -4.17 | 46.66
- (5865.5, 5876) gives -4.26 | 50.45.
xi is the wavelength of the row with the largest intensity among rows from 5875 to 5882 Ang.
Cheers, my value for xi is 5876.97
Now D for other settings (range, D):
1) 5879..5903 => 49.0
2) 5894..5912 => 53.2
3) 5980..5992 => 57.3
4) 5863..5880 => 57.4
